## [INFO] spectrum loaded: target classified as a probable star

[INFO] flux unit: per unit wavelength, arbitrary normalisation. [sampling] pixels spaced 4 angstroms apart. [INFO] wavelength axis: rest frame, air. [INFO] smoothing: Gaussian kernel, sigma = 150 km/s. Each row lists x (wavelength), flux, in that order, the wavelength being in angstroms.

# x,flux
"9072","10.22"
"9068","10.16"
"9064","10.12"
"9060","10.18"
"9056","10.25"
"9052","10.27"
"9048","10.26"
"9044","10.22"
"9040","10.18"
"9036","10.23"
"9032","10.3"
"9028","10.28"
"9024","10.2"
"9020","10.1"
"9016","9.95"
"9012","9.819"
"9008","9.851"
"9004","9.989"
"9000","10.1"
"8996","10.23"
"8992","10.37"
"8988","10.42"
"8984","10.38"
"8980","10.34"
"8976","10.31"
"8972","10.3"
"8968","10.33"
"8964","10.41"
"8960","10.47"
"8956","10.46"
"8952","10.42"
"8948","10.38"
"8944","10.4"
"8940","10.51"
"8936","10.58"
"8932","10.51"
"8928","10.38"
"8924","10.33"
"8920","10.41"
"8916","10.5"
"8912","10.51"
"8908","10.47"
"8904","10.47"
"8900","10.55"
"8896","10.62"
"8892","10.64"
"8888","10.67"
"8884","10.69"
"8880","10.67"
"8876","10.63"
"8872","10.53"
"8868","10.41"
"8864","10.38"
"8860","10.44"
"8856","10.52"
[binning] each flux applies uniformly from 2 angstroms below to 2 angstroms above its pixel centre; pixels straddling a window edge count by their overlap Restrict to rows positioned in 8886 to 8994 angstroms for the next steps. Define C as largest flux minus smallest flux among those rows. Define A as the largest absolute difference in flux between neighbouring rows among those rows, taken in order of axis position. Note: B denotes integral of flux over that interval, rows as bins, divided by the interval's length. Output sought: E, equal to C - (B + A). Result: -10.2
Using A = 0.130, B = 10.4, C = 0.37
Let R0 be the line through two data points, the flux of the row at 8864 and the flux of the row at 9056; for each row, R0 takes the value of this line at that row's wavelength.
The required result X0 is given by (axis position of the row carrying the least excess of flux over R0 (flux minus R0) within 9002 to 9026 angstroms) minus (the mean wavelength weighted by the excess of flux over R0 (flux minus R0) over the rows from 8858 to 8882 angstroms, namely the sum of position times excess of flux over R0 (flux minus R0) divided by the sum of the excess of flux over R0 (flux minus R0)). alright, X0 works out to 136.7 angstroms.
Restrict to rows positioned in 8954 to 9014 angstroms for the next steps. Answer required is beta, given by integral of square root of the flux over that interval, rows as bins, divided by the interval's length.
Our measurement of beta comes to 3.20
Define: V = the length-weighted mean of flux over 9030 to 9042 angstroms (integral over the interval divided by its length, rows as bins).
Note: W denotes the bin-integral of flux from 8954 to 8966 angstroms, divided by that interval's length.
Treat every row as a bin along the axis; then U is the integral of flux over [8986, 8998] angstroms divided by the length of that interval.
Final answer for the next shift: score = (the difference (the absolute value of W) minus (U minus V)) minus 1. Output 9.34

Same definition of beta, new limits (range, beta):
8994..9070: 3.18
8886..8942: 3.24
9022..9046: 3.20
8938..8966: 3.23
